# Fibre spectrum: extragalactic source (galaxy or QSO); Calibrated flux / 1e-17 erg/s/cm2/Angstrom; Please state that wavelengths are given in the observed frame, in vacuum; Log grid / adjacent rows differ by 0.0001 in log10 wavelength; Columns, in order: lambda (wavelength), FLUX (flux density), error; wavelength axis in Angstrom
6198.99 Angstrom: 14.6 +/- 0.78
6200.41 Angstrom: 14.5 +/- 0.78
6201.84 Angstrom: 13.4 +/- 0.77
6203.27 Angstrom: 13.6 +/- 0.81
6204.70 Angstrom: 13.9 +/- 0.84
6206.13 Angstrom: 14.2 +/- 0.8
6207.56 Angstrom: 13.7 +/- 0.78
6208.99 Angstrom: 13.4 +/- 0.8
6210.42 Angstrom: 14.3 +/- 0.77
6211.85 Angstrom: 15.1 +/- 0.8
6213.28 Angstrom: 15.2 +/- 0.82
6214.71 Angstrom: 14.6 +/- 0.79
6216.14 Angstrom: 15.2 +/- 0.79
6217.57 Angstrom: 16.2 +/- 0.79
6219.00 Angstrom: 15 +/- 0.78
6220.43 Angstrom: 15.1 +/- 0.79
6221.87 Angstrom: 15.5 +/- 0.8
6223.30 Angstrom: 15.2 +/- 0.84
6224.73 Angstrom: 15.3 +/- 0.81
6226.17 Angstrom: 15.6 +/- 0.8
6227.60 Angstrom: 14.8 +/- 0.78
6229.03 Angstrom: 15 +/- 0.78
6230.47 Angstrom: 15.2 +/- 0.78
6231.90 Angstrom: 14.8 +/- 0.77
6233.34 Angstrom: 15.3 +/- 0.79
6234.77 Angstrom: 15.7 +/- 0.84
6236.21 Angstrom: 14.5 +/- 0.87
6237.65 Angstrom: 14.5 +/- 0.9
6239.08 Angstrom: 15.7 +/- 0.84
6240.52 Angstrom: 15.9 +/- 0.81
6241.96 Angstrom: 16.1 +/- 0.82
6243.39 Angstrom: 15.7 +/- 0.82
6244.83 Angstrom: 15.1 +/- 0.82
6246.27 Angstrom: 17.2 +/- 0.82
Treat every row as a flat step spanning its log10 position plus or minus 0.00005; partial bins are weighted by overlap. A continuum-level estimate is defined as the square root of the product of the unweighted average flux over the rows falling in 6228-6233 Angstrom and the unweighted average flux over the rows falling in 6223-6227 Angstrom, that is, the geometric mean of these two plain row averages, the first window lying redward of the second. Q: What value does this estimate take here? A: 15.2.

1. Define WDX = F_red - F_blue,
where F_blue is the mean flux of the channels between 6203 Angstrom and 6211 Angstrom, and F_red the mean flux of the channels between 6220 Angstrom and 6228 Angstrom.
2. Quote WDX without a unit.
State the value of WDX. 1.4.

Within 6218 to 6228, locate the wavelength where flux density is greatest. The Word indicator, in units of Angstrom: 6226.17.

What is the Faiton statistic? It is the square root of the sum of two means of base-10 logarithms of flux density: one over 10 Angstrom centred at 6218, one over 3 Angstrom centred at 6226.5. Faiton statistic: 1.54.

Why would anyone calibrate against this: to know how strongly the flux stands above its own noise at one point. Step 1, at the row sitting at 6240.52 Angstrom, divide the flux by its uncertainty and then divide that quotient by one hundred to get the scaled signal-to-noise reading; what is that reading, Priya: 0.196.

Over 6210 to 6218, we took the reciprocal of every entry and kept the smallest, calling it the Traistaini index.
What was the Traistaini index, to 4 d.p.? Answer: 0.0617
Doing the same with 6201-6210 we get 0.0704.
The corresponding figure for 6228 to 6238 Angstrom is 0.0637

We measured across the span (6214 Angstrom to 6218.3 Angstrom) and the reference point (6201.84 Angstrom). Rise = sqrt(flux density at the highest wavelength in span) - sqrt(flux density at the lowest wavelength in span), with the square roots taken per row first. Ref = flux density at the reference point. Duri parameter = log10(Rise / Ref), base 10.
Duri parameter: -1.8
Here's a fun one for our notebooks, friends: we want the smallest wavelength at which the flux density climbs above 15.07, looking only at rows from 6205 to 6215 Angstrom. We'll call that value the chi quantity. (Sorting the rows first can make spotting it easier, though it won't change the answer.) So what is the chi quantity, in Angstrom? 6211.85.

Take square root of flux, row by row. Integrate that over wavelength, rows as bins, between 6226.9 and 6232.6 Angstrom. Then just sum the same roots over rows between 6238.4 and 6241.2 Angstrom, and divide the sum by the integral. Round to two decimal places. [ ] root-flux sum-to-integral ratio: 0.36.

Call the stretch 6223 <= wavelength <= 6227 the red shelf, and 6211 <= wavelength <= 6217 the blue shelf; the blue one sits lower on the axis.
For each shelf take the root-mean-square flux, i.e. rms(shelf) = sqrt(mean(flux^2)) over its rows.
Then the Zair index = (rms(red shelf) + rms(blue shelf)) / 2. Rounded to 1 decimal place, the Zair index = 15.2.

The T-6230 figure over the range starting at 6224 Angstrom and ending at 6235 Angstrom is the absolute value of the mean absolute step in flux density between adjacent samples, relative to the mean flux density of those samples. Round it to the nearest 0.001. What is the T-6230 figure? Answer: 0.026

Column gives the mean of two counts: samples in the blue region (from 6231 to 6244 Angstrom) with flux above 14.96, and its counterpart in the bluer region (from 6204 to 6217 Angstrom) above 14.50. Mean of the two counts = 5.0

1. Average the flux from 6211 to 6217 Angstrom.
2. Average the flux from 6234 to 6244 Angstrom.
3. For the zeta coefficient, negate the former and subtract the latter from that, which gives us -30.5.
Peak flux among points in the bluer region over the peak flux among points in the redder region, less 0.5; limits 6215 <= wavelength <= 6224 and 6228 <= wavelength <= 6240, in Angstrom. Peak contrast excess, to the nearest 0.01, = 0.53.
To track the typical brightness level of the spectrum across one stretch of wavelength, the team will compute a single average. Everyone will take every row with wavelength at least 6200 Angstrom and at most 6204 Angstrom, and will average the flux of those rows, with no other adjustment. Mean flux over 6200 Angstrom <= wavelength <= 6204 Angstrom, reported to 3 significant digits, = 13.8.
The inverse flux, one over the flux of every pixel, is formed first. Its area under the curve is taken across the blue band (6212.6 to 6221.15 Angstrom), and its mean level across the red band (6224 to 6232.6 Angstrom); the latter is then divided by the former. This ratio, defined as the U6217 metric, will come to 0.12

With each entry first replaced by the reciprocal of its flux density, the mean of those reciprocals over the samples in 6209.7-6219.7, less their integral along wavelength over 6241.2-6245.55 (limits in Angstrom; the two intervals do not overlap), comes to -0.21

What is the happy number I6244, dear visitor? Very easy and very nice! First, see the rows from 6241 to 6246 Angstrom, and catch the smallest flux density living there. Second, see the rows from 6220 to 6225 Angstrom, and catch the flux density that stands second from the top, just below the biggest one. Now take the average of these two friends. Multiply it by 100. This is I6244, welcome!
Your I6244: 1520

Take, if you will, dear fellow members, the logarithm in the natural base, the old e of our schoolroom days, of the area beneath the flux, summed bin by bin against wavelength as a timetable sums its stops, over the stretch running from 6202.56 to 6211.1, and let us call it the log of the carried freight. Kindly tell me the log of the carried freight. 4.8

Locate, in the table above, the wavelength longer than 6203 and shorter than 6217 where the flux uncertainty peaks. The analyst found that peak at 6204.70 Angstrom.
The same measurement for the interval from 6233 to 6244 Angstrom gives 6237.65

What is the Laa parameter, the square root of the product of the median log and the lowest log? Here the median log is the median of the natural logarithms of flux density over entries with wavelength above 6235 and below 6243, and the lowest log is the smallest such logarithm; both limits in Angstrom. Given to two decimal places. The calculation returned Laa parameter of 2.71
